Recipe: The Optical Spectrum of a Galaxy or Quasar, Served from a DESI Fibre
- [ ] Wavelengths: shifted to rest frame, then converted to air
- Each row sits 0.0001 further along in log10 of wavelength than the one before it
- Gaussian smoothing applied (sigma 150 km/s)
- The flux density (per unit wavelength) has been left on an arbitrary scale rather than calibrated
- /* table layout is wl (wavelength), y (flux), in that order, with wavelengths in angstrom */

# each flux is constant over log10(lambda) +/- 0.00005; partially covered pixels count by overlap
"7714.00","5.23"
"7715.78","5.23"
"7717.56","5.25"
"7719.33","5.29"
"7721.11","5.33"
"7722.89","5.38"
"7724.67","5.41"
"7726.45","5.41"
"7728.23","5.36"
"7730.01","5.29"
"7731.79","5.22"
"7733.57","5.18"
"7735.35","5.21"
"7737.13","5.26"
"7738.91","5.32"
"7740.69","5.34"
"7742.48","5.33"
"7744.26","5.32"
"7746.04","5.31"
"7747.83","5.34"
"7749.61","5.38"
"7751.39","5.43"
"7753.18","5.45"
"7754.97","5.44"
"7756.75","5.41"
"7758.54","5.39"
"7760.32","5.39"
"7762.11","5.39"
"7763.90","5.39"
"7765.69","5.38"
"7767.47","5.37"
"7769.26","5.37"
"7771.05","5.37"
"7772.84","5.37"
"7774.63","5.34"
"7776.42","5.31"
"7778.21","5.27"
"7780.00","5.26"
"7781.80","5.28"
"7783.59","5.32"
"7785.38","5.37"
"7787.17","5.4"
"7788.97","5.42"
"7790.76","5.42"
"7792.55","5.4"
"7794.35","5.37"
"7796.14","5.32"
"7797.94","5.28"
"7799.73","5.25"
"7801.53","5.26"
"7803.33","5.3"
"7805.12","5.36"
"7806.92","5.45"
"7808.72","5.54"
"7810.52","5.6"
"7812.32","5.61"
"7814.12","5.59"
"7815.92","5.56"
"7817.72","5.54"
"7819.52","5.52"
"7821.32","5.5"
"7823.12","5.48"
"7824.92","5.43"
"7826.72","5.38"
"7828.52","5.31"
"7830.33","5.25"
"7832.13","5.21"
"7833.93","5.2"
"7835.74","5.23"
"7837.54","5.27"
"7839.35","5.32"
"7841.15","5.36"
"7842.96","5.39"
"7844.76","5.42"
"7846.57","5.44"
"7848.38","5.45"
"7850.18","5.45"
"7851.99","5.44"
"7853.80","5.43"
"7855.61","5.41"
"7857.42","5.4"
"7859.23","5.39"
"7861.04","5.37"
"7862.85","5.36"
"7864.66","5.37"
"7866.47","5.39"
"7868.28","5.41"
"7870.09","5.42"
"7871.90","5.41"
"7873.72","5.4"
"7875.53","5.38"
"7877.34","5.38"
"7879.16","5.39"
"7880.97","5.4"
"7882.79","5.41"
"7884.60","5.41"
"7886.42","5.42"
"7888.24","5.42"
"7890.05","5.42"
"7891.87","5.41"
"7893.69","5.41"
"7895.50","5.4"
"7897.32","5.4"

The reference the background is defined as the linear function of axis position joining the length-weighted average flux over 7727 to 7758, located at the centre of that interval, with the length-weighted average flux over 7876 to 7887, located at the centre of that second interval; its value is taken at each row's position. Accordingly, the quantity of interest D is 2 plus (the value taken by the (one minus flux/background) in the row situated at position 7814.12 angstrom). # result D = 1.96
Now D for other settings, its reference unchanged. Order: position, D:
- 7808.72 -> 1.97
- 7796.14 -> 2.01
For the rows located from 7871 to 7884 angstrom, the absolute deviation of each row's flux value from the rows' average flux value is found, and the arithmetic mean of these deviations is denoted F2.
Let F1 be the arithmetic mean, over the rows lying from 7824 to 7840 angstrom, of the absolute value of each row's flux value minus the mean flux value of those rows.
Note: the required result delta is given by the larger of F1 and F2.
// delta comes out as 0.063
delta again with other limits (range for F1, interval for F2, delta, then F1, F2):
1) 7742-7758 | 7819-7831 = 0.083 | 0.048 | 0.08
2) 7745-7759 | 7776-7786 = 0.039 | 0.039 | 0.03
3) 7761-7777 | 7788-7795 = 0.018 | 0.018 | 0.02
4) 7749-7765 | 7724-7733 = 0.066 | 0.022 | 0.07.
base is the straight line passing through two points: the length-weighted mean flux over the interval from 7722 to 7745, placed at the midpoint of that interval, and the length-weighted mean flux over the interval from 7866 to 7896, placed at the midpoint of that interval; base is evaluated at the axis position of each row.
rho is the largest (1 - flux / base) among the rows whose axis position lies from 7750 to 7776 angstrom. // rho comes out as 0.00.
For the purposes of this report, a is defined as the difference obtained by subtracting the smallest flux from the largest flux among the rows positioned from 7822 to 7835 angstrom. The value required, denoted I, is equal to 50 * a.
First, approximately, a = 0.28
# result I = 14.0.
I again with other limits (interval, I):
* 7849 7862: 4.0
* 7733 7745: 8.0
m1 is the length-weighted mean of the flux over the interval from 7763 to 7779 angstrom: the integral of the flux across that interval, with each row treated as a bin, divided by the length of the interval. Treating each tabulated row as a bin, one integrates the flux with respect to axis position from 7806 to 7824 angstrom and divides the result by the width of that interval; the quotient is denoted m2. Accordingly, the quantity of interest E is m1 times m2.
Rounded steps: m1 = 5.35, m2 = 5.54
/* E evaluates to 29.6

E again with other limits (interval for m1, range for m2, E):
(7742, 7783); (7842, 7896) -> 29.0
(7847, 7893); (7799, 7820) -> 29.5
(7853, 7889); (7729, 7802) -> 28.8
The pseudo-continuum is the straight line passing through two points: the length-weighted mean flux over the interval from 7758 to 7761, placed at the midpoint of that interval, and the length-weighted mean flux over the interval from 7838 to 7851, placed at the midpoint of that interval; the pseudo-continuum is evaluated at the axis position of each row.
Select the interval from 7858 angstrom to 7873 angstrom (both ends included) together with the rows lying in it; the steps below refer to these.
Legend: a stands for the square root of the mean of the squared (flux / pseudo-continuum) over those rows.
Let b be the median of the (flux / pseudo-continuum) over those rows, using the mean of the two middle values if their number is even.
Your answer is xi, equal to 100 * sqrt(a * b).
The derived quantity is 100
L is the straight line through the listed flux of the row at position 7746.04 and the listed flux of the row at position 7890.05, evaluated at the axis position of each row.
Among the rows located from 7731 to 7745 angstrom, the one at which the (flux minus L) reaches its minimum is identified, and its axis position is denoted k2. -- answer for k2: 7733.57 angstrom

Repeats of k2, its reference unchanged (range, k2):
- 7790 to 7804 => 7799.73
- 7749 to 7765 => 7763.90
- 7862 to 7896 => 7862.85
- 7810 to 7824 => 7823.12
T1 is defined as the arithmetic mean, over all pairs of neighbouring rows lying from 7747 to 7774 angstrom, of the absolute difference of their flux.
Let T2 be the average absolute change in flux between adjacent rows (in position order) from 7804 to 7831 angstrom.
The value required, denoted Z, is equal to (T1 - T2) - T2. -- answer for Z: -0.07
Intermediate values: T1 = 0.014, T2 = 0.044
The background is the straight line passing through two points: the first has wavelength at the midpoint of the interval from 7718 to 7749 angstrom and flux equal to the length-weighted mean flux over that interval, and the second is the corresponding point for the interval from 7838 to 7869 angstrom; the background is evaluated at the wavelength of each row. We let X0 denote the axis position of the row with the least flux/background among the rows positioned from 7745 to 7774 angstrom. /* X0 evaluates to 7746.04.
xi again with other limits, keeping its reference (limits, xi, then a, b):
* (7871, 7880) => 100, 1.00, 1.00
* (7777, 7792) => 99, 0.99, 0.99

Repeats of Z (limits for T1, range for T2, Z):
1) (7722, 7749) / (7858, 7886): 0.01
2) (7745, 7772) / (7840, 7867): -0.01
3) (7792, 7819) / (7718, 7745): -0.03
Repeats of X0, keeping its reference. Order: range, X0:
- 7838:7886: 7839.35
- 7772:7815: 7799.73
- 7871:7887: 7877.34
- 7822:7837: 7833.93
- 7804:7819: 7805.12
